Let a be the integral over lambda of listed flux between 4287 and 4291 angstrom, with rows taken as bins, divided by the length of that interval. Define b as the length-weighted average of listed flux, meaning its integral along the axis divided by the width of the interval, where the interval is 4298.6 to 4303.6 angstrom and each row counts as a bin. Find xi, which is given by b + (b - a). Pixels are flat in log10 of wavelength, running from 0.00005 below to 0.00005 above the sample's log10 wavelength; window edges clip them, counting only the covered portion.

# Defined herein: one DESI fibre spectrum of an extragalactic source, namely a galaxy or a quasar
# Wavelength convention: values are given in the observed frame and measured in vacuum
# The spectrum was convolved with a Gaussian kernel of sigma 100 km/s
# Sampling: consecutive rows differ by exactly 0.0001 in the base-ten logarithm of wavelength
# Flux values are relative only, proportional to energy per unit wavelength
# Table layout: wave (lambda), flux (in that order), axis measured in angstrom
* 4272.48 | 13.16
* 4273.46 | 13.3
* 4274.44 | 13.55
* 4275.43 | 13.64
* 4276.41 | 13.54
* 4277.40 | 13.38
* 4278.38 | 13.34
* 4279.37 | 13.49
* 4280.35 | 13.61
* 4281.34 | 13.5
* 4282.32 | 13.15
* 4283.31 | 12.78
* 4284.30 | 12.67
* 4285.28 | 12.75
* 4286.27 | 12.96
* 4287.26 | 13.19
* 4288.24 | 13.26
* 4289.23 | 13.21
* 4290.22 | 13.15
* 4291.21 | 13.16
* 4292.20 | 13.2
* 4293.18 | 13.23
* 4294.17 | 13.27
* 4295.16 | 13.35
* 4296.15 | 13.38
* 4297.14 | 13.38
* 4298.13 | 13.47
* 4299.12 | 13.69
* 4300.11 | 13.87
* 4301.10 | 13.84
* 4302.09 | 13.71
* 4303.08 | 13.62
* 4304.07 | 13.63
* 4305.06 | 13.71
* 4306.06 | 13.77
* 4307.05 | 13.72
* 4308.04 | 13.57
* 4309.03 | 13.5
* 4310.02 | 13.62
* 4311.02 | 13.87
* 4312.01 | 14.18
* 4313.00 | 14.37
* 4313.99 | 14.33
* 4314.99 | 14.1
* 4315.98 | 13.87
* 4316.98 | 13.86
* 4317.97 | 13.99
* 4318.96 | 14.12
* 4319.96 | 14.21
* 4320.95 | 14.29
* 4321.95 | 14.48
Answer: 14.3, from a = 13.2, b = 13.8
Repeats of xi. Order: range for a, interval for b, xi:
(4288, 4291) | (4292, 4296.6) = 13.4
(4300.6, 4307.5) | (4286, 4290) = 12.6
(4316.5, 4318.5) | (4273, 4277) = 13.0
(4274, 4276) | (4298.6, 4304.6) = 13.9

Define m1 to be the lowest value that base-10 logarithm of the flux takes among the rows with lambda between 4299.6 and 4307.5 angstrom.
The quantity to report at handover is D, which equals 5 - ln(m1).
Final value 4.87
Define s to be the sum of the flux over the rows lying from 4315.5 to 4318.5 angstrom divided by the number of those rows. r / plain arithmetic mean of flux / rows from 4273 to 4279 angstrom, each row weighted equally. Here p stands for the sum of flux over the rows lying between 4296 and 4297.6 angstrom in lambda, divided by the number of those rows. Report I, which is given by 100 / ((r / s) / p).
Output 1383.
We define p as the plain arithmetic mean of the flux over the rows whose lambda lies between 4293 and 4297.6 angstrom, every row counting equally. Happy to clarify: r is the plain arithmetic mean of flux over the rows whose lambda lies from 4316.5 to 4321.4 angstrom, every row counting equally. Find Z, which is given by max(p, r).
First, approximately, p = 13.3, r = 14.1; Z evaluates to 14.1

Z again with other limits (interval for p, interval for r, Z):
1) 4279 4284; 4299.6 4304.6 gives 13.7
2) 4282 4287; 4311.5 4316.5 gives 14.2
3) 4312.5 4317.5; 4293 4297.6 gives 14.1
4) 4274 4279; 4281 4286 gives 13.5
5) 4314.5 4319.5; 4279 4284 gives 14.0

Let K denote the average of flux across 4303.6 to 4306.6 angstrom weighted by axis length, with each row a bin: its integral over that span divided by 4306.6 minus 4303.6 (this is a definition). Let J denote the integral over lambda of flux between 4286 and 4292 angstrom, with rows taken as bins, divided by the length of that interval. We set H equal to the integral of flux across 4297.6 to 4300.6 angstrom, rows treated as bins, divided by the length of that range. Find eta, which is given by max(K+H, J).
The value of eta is 27.3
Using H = 13.7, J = 13.2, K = 13.7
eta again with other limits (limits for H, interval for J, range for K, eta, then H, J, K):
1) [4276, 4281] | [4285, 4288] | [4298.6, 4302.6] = 27.2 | 13.5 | 13.0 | 13.8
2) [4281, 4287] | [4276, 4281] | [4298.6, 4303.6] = 26.7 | 13.0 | 13.5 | 13.8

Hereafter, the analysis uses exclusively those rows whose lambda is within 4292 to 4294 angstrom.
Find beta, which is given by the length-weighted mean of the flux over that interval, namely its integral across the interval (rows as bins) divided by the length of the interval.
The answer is 13.3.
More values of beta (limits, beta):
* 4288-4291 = 13.2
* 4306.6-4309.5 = 13.6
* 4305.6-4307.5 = 13.8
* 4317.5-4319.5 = 14.1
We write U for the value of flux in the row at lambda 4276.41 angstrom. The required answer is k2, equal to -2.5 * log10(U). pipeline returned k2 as -2.83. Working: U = 13.54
